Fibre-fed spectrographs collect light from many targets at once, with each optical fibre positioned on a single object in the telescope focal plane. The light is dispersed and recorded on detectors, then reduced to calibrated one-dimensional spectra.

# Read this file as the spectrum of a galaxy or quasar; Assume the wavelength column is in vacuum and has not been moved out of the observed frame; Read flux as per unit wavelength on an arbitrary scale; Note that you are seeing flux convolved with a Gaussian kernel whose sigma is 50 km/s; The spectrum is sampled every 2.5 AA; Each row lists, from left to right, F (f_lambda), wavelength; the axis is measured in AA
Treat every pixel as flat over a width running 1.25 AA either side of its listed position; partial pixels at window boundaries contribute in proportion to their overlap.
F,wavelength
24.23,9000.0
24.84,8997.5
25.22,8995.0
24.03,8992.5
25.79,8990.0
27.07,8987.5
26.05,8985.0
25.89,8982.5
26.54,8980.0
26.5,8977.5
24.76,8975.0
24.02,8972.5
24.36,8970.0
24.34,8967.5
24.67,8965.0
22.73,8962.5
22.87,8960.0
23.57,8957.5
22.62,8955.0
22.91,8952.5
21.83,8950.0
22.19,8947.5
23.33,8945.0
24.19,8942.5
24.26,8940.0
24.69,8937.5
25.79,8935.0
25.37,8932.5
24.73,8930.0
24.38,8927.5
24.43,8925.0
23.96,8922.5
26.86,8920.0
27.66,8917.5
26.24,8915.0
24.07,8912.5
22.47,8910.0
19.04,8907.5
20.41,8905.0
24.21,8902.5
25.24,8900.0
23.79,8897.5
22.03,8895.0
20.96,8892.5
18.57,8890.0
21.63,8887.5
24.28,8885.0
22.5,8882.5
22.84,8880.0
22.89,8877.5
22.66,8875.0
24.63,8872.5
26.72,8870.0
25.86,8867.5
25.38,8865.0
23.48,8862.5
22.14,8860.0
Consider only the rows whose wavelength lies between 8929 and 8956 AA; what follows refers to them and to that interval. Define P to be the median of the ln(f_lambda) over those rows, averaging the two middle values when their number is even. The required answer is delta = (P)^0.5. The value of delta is 1.78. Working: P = 3.19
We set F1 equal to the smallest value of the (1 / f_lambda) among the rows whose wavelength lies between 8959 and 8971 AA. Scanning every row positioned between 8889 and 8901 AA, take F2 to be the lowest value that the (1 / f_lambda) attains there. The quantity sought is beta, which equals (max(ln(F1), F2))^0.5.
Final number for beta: 0.199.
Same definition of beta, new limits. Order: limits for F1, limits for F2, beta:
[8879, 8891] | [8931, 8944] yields 0.197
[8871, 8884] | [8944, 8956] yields 0.207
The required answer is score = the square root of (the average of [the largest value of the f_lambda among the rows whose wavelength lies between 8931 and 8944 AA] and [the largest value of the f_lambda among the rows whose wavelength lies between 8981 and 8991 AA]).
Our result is 5.14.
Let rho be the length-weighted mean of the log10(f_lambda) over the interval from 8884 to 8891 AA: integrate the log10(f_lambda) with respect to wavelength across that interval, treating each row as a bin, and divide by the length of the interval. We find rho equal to 1.33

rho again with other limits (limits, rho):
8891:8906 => 1.36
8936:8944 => 1.39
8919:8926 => 1.40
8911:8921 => 1.42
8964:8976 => 1.39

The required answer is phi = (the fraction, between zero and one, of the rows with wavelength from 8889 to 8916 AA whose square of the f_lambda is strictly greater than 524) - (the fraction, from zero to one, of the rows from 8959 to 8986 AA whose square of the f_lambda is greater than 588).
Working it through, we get -0.3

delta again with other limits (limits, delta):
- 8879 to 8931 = 1.78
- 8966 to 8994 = 1.80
